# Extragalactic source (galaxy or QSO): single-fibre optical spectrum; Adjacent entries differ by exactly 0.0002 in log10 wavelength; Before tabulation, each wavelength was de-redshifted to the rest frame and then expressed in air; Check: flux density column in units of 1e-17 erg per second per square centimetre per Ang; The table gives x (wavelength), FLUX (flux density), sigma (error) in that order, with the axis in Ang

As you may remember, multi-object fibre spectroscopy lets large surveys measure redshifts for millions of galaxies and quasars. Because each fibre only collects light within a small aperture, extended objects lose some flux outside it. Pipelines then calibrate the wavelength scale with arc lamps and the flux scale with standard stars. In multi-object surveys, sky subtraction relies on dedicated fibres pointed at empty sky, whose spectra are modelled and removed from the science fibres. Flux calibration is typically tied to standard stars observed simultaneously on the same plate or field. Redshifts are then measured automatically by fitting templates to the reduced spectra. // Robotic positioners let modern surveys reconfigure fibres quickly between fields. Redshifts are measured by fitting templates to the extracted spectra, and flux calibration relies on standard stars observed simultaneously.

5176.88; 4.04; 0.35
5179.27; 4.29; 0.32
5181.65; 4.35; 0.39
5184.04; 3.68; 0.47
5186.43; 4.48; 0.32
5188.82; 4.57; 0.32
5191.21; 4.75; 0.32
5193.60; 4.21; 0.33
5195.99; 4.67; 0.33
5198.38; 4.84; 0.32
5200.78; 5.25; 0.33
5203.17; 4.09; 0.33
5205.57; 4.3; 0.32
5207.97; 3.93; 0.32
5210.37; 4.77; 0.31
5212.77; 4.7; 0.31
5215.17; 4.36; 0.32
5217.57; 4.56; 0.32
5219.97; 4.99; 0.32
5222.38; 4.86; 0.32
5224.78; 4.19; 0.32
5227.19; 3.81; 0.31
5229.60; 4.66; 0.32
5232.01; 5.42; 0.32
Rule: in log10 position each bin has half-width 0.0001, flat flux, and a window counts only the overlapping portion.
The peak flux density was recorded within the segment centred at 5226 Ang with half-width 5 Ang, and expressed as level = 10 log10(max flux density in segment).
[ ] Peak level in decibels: 6.87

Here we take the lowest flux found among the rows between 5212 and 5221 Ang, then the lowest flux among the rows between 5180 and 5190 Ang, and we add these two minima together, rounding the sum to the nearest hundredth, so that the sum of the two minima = 8.04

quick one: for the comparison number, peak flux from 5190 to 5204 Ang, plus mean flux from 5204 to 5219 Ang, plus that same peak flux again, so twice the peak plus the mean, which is 14.9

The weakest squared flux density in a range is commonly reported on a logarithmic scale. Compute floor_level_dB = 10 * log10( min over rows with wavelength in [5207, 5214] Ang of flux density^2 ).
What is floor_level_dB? 11.89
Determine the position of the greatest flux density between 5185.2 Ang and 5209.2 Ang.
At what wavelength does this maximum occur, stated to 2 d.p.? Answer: 5200.78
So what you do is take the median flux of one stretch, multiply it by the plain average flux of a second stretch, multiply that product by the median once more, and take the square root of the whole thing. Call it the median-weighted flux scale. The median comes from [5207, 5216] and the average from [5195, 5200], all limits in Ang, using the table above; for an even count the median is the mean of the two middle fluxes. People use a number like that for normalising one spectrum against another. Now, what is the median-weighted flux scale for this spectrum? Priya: 9.9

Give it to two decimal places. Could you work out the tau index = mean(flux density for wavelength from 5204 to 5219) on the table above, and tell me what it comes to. 4.44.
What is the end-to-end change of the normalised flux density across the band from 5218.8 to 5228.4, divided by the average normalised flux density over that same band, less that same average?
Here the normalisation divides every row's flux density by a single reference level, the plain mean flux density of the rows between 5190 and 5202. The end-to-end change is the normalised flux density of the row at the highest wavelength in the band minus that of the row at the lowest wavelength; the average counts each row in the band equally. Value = -1.2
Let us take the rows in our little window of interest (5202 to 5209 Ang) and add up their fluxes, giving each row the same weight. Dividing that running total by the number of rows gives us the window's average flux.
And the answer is 4.11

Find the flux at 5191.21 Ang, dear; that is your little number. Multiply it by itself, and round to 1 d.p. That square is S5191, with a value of 22.6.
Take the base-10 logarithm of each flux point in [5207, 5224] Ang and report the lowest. 0.594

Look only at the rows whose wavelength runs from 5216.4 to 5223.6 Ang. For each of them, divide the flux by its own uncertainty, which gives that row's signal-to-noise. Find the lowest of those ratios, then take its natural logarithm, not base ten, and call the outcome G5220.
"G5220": 2.66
